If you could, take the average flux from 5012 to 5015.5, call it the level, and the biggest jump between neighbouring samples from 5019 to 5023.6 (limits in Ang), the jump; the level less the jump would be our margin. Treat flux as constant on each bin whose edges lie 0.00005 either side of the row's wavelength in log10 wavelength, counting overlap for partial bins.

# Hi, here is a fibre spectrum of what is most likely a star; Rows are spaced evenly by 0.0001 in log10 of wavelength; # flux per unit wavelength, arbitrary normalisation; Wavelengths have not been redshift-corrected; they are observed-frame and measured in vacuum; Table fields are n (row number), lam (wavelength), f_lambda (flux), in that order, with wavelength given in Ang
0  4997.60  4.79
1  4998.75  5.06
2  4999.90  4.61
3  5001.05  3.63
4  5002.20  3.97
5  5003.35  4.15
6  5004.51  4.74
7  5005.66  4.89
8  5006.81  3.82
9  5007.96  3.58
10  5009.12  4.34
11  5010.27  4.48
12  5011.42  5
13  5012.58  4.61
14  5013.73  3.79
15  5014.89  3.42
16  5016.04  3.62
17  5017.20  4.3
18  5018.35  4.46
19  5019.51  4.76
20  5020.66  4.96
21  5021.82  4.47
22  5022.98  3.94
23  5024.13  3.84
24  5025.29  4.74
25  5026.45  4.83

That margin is 3.41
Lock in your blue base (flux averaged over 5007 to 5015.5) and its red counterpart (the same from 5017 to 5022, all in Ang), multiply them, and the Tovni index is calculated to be 19.2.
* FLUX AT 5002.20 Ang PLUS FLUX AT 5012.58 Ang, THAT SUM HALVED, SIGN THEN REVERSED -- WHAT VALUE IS -4.29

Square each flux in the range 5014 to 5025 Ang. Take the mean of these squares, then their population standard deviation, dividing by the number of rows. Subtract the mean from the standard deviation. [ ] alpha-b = -13.7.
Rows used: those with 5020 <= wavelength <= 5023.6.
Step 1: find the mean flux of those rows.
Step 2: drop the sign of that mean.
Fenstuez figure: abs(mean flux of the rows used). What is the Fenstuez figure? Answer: 4.46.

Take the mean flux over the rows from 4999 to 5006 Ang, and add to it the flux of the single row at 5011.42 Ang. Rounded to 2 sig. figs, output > 9.3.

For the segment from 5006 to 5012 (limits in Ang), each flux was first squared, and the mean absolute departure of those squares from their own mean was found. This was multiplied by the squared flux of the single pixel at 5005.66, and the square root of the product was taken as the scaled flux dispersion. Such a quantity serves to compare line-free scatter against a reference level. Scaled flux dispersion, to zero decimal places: 9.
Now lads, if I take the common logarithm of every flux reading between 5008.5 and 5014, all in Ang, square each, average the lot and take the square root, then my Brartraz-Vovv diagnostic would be 0.647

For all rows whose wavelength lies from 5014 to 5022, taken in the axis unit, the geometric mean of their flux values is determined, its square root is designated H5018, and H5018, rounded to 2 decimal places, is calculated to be 2.06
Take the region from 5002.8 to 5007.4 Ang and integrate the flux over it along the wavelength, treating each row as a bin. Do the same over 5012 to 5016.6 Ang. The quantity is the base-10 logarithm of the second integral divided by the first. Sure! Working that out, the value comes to -0.06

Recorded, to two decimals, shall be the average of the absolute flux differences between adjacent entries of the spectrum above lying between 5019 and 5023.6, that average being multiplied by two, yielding 0.81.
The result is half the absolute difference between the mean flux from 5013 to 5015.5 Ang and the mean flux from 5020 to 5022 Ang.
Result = 0.55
